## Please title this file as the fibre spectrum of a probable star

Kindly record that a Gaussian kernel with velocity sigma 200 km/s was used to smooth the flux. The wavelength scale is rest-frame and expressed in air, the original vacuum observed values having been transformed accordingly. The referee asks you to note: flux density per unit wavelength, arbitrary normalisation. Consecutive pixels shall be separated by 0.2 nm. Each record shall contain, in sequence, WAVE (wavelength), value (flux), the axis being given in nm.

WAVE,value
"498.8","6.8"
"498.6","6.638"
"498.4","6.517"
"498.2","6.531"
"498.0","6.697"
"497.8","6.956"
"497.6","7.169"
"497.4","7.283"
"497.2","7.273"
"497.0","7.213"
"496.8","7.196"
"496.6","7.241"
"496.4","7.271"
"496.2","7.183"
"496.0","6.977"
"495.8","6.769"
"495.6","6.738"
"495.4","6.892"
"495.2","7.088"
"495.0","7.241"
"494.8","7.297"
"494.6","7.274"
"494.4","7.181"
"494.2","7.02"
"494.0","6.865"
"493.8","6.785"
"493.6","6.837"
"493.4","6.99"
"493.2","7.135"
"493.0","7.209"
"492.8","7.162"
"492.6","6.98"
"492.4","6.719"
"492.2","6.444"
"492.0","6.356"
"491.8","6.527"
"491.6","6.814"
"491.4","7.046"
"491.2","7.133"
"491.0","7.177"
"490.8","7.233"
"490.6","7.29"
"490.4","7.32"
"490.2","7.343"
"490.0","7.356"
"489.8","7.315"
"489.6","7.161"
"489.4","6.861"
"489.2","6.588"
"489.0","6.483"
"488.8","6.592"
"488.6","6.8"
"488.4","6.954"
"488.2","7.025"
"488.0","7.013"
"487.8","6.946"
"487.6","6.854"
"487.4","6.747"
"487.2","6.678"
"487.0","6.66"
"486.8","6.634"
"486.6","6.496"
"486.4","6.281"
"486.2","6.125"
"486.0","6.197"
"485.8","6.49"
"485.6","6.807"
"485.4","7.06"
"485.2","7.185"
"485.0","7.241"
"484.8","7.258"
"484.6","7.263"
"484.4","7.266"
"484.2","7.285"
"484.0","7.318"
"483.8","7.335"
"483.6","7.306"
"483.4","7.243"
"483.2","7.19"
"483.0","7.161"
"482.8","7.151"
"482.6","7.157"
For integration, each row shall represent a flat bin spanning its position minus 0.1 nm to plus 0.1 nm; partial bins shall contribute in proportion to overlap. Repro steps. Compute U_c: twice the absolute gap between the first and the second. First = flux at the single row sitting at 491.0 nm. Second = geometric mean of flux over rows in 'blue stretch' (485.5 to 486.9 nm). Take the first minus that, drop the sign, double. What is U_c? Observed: 1.5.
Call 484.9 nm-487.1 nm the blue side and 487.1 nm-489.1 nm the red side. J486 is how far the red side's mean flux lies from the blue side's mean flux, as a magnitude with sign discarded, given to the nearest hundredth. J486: 0.16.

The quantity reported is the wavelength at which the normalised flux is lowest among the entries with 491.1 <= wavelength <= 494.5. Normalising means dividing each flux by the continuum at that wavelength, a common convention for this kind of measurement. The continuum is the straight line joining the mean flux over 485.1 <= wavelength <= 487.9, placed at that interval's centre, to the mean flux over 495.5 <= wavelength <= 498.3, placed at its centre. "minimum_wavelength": 492.0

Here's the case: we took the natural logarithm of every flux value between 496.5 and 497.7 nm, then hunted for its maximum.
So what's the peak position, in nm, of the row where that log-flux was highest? 497.4 nm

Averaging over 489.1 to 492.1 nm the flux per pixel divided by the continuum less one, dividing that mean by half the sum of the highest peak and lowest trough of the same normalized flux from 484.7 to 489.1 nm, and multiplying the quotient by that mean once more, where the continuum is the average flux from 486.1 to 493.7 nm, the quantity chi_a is -0.020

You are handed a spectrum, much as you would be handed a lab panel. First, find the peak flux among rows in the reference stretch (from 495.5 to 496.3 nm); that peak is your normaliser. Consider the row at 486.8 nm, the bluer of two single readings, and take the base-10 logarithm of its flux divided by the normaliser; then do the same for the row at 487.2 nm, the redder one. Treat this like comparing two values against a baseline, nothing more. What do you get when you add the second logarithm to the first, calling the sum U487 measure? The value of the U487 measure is -0.07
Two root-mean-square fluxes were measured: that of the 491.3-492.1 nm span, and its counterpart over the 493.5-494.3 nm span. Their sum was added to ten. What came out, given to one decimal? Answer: 23.6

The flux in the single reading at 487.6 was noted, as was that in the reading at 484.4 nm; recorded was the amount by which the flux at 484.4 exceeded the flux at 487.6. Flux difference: 0.41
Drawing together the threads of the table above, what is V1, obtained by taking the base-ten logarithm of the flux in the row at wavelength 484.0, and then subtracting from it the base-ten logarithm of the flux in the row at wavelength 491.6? 0.031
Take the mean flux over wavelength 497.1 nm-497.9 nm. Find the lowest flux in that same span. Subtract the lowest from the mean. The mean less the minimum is 0.21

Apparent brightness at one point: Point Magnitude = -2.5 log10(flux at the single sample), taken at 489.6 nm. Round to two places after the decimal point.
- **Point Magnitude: -2.14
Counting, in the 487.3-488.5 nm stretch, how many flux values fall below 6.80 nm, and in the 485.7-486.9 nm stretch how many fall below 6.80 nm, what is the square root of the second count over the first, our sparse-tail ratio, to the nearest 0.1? 2.4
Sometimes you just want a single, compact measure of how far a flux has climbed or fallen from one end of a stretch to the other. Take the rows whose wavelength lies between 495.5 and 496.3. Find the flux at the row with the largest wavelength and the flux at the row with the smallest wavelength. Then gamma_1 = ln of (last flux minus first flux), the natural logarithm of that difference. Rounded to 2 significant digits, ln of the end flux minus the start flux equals -0.81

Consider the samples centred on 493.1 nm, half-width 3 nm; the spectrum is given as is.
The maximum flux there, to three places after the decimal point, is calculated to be 7.343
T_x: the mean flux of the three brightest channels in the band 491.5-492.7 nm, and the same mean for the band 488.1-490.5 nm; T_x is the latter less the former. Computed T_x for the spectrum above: 0.50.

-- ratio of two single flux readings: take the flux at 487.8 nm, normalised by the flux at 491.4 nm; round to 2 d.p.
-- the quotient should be 0.99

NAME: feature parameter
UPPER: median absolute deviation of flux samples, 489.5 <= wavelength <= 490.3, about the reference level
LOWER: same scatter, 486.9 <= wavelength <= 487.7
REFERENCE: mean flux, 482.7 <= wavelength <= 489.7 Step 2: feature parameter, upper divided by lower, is 2.2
